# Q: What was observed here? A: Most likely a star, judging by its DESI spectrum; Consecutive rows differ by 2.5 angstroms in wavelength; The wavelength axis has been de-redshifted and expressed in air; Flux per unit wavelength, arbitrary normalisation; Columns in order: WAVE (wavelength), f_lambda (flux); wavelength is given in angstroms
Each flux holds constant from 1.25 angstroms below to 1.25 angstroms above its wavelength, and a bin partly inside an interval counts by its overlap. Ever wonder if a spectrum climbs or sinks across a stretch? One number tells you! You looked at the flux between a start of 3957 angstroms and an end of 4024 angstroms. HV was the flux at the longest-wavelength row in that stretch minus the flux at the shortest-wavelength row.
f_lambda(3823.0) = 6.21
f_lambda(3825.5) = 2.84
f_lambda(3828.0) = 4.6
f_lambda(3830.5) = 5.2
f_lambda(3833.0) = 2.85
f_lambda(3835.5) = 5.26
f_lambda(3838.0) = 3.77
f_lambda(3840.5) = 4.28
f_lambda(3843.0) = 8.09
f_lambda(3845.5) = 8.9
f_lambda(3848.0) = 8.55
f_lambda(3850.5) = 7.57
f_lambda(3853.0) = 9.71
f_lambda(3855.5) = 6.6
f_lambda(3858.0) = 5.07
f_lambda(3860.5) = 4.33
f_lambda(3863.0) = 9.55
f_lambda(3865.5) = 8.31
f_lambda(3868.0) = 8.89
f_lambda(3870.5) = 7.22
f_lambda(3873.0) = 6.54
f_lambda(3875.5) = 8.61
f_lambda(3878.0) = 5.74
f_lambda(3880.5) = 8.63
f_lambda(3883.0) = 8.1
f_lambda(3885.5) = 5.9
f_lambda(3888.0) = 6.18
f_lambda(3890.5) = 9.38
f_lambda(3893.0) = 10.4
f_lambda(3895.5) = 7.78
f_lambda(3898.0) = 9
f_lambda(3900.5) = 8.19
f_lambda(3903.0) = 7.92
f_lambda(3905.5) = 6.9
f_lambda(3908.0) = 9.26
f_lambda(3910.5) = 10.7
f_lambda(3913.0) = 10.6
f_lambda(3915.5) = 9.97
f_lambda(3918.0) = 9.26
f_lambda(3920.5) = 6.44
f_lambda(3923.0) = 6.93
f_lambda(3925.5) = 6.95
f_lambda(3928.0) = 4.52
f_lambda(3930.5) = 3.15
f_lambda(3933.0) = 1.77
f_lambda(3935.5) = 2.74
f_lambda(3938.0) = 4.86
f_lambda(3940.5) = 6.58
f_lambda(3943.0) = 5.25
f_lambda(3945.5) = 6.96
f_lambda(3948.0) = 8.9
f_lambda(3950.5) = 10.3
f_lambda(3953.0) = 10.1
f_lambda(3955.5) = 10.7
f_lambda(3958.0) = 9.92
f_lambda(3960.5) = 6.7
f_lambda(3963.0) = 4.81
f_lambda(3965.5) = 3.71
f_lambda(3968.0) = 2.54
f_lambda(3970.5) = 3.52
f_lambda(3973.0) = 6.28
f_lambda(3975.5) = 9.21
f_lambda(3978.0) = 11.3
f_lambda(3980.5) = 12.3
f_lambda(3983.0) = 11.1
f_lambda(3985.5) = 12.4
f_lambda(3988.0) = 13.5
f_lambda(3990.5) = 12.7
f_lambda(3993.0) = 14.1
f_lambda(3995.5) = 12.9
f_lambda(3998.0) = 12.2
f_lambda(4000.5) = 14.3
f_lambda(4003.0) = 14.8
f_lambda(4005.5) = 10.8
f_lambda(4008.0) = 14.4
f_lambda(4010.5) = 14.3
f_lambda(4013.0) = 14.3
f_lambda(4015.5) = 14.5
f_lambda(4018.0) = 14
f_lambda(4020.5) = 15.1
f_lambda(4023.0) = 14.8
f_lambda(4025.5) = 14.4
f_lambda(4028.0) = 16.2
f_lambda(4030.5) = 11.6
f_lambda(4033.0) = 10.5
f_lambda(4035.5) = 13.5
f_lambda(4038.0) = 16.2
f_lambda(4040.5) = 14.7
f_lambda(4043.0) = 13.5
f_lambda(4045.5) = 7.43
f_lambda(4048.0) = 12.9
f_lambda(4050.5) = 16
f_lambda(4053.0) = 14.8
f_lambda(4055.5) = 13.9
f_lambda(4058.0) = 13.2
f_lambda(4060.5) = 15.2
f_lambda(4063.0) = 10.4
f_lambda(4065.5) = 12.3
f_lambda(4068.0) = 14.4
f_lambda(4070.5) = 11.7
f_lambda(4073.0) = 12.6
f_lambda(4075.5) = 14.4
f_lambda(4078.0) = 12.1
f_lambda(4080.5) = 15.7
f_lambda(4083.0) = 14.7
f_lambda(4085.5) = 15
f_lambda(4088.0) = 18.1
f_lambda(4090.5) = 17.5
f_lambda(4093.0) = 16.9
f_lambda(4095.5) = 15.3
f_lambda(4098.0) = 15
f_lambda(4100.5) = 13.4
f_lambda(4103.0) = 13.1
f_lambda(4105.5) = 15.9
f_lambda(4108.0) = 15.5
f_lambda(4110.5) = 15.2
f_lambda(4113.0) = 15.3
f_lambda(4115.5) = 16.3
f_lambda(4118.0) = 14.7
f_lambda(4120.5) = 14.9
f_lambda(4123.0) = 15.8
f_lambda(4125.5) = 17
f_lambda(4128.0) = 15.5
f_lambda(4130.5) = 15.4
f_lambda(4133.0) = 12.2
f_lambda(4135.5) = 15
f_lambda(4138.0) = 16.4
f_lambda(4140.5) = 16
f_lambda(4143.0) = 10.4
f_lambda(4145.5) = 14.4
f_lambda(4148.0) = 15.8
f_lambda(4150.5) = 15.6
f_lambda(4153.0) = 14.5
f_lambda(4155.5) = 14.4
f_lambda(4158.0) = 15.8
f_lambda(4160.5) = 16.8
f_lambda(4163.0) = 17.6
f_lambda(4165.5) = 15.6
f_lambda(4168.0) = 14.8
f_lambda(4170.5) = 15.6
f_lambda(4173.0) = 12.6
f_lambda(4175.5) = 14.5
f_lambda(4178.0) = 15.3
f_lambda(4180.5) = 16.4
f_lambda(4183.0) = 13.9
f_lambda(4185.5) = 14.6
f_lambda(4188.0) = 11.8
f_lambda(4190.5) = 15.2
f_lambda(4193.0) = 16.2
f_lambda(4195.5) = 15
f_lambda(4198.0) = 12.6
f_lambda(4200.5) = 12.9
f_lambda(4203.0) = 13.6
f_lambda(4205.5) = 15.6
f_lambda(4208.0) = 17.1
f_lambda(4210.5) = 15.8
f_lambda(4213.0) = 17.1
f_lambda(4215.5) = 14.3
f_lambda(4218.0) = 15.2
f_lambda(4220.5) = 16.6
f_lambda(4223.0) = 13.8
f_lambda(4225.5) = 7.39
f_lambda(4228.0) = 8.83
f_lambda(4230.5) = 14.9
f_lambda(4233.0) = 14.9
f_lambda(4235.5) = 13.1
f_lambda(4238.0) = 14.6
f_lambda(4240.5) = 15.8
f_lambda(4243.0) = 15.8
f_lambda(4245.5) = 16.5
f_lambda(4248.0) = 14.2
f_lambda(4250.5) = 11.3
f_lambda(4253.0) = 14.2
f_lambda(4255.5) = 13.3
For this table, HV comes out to 4.9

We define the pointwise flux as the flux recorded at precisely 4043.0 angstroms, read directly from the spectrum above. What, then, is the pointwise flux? 13.5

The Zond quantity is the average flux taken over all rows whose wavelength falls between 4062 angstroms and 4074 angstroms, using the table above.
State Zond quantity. 12.3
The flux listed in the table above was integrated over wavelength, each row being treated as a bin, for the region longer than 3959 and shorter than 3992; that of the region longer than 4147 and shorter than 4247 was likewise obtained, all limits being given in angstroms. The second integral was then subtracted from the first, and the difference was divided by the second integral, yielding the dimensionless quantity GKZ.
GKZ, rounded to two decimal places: -0.81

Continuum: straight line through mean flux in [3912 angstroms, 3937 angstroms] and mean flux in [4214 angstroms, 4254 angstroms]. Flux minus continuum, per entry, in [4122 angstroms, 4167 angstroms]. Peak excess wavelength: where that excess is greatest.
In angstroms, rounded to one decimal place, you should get 4125.5 angstroms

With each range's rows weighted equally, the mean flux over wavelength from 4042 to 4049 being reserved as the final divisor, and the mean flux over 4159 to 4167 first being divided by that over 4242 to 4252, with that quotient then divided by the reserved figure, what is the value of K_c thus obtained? 0.10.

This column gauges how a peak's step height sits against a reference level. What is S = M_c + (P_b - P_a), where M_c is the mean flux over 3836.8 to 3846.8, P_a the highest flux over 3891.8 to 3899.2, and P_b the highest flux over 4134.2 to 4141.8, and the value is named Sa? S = 12.3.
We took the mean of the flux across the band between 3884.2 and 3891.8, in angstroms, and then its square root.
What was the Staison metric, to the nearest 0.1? 2.7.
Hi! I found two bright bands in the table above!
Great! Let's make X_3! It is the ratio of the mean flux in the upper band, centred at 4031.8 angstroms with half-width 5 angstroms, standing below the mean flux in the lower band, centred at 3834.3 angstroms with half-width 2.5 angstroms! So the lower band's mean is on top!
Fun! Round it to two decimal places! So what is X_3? 0.31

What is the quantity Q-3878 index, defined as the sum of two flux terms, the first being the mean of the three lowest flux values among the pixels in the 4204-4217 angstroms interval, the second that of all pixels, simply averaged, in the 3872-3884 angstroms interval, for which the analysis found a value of 23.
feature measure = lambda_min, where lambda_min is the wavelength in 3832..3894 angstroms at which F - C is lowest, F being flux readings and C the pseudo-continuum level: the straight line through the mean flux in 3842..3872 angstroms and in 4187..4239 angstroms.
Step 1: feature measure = 3833.0 angstroms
